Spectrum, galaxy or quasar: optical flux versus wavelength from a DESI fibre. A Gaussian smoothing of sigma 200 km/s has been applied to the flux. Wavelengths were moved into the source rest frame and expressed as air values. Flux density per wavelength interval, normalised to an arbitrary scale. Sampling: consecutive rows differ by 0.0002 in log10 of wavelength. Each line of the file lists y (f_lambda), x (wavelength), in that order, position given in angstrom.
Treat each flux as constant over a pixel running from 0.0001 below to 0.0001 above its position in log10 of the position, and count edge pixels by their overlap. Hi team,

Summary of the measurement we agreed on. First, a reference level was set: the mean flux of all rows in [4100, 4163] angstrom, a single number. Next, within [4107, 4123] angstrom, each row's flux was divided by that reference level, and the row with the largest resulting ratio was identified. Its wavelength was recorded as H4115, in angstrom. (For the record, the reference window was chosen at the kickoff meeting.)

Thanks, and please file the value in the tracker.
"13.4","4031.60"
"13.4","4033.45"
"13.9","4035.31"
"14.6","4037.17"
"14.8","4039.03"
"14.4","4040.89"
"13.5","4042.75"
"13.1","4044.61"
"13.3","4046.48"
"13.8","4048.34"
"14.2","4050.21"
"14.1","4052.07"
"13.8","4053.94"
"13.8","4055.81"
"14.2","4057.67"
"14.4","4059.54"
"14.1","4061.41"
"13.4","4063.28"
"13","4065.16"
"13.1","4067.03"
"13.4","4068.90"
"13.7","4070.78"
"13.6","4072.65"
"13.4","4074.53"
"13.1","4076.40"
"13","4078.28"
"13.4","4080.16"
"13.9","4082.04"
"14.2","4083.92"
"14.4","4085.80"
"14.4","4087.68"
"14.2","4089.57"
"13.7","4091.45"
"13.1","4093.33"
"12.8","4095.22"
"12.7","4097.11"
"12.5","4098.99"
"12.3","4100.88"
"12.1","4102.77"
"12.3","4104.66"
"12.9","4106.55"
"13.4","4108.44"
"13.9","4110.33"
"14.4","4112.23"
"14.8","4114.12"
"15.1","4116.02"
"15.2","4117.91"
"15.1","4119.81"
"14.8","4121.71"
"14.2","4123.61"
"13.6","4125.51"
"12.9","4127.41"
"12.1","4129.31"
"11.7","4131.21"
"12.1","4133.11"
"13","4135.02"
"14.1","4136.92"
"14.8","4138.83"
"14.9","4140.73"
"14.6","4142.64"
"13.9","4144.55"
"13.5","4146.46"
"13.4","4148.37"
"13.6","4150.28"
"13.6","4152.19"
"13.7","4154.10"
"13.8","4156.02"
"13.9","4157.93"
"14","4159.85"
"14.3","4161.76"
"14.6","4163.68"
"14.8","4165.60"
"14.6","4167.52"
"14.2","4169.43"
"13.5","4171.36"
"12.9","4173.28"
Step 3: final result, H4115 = 4117.91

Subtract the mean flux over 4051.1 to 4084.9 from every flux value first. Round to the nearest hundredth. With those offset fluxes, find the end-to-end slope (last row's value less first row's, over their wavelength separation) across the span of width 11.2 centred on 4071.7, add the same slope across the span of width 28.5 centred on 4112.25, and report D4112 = 0.04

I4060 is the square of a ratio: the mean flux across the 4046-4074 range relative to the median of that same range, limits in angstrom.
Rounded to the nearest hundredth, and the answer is 0.99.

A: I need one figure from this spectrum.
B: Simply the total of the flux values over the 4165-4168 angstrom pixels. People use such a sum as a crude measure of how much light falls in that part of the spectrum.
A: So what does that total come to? 29.4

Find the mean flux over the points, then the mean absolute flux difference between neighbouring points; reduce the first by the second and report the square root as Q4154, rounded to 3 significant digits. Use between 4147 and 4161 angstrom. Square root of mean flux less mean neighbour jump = 3.69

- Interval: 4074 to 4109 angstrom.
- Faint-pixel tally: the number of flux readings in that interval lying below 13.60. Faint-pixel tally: 13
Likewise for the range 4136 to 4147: 1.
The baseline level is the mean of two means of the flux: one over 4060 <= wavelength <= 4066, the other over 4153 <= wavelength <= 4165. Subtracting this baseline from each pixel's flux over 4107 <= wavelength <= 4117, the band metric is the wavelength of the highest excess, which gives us 4116.02 angstrom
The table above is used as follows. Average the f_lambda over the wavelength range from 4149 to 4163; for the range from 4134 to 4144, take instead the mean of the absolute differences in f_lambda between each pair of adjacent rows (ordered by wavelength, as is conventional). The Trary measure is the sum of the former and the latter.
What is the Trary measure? 14.4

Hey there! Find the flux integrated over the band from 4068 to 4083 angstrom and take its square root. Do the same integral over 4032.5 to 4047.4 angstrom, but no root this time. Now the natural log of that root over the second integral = -2.68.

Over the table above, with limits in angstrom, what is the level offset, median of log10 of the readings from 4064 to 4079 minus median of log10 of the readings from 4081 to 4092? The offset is -0.030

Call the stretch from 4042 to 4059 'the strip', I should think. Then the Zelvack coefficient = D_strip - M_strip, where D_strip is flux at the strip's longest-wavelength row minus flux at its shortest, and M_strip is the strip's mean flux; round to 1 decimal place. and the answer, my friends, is -13.1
